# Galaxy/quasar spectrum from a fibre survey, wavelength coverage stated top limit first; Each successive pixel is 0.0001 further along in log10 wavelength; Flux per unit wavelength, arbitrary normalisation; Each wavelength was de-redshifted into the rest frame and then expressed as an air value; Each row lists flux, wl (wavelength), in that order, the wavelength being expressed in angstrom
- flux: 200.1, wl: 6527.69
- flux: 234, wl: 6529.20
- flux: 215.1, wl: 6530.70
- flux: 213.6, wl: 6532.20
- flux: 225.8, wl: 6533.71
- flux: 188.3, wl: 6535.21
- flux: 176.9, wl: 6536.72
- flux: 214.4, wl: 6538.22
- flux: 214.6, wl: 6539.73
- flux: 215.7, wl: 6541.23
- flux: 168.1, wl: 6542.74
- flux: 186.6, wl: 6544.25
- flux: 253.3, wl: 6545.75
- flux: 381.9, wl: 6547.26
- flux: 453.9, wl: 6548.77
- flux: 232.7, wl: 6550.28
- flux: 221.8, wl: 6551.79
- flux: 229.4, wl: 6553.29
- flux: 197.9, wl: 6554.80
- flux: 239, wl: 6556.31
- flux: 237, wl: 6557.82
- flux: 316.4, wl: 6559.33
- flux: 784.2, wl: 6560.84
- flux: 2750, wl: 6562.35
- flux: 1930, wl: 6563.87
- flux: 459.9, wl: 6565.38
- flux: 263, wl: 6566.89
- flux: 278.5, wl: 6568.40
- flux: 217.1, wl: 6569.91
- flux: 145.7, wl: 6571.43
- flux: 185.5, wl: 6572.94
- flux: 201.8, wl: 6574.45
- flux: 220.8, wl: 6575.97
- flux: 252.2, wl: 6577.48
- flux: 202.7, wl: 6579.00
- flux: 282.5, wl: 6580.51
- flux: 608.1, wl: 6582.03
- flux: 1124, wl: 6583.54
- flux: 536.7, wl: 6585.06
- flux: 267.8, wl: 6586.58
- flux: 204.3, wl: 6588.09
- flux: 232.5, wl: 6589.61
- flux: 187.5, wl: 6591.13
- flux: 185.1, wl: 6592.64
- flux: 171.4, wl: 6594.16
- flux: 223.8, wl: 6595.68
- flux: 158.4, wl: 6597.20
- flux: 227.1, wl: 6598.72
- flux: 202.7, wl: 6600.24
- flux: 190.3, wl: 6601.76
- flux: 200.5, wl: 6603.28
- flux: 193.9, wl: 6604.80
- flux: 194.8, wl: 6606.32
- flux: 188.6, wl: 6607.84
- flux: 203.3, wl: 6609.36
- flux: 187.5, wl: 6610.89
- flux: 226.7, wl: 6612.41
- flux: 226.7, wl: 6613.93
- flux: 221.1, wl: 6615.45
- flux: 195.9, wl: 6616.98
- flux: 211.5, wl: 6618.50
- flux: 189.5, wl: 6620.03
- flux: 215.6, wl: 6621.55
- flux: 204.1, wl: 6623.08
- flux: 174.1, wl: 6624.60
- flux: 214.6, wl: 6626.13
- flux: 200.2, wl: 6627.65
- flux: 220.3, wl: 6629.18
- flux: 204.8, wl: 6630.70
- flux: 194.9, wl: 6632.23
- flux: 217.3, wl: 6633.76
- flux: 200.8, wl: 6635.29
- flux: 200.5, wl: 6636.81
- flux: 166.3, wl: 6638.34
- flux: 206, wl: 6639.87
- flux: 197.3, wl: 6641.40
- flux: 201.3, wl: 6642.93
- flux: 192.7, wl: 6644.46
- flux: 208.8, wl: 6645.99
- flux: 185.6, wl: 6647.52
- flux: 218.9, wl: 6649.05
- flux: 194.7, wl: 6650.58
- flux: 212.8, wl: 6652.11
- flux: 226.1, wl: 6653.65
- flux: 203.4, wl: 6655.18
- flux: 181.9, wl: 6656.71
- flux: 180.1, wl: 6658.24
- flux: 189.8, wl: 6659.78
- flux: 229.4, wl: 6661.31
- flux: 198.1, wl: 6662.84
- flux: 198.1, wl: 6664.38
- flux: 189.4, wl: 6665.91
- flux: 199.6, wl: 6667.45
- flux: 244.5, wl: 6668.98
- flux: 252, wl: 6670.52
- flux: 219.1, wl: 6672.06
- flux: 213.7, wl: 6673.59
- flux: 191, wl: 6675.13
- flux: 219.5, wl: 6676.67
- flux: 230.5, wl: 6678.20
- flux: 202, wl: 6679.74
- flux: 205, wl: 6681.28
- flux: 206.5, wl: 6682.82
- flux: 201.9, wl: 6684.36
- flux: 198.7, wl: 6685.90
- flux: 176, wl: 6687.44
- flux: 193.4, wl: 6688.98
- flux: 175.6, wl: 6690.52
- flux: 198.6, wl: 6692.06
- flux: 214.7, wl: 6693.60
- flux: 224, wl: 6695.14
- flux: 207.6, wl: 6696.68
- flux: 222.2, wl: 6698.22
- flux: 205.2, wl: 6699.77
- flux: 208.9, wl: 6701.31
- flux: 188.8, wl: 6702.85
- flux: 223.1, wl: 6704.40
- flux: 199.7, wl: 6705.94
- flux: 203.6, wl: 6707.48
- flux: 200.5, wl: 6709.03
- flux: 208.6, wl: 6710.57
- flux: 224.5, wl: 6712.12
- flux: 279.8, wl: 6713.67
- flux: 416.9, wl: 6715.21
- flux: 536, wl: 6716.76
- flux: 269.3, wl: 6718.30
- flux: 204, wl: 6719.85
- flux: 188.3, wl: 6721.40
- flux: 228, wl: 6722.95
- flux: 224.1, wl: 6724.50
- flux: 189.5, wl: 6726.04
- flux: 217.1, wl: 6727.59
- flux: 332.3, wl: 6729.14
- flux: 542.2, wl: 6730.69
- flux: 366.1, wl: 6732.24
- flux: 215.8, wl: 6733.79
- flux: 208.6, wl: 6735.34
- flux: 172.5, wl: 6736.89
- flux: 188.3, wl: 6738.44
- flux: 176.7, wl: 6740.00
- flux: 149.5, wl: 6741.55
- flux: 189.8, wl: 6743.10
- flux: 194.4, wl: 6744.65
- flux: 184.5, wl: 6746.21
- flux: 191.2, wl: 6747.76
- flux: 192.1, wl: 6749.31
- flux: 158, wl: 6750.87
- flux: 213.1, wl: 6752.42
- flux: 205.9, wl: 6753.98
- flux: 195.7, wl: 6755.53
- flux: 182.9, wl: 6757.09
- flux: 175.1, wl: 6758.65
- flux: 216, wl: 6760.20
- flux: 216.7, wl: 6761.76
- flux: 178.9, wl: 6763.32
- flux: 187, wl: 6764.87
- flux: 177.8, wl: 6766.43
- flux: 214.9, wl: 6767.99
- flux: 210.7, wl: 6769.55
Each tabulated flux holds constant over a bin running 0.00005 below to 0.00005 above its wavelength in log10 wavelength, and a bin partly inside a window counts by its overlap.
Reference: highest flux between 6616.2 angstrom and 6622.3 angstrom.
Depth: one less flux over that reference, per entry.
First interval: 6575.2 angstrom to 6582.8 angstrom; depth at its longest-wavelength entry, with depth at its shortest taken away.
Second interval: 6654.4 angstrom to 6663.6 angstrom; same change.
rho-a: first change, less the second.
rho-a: -1.8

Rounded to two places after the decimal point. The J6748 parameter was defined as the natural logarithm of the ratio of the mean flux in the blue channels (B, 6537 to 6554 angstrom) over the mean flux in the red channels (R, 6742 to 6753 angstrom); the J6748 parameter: 0.29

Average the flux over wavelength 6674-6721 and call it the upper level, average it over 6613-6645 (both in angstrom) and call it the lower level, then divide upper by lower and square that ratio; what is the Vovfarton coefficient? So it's 1.3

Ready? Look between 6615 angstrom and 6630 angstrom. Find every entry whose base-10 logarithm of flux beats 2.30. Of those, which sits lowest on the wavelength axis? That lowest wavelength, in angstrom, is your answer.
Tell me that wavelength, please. 6615.45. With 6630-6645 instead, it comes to 6630.70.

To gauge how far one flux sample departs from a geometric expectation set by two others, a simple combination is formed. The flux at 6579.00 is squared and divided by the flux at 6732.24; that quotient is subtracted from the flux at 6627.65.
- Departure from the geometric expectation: 88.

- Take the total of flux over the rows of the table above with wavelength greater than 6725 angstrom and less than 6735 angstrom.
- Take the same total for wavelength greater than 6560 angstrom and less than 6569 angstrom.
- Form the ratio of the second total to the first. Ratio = 3.47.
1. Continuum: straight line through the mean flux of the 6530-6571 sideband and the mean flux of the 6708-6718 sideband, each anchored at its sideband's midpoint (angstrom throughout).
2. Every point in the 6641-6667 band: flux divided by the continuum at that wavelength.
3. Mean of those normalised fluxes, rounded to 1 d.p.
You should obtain 0.6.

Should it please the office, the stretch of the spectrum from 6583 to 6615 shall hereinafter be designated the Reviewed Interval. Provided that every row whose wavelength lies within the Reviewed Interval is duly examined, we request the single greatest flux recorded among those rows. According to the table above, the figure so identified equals 1124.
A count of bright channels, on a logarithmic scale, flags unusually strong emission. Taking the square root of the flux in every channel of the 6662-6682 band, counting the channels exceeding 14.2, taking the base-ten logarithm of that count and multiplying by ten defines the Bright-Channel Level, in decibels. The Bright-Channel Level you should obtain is 9.0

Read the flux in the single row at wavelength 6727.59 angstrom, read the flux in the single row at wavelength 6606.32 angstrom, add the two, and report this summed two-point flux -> 412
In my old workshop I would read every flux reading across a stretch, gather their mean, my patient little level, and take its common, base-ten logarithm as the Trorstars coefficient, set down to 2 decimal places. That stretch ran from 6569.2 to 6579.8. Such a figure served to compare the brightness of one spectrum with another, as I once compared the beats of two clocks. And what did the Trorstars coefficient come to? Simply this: 2.31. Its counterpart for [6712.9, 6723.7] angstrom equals 2.48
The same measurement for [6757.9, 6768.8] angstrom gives 2.29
